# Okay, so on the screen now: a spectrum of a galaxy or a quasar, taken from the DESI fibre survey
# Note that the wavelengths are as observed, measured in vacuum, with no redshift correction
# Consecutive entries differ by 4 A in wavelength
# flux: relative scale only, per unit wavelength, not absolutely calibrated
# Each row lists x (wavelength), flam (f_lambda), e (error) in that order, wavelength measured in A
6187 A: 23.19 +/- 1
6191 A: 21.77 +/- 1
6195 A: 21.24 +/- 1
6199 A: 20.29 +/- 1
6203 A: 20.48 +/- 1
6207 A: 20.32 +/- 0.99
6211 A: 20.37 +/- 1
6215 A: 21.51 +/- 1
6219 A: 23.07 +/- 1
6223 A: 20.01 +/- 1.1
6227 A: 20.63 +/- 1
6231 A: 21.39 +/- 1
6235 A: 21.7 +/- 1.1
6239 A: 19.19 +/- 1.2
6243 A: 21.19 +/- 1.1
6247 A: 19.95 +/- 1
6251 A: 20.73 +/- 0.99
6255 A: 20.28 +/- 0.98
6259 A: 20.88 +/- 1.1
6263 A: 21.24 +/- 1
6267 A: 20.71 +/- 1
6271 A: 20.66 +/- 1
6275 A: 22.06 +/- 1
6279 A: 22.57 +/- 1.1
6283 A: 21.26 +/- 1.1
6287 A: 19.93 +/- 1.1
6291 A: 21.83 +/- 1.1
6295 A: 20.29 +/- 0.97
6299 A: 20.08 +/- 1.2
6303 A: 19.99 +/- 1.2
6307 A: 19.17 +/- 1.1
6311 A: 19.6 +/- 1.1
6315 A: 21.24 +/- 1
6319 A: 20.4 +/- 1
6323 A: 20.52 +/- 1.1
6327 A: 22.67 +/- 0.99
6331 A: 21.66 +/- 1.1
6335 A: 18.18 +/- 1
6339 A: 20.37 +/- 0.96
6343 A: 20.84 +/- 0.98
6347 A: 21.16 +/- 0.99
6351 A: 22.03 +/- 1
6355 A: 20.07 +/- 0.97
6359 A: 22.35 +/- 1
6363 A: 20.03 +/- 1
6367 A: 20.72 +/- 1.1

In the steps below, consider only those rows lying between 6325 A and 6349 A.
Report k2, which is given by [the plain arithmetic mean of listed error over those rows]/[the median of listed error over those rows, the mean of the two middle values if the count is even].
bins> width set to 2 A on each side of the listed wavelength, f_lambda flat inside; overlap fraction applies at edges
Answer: 1.01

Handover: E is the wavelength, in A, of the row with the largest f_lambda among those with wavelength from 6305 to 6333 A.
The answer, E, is 6327 A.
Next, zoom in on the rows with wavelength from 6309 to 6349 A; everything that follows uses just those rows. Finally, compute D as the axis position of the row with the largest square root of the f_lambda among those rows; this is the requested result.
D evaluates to 6327 A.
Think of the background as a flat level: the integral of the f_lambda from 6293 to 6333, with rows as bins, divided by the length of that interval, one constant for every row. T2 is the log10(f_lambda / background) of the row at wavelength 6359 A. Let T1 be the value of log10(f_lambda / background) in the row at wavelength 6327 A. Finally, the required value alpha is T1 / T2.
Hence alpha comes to 1.2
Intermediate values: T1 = 0.042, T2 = 0.036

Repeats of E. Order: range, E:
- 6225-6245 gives 6235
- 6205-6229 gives 6219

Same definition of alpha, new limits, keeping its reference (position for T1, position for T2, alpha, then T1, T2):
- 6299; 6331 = -0.5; -0.010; 0.023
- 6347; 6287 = -0.9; 0.012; -0.014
